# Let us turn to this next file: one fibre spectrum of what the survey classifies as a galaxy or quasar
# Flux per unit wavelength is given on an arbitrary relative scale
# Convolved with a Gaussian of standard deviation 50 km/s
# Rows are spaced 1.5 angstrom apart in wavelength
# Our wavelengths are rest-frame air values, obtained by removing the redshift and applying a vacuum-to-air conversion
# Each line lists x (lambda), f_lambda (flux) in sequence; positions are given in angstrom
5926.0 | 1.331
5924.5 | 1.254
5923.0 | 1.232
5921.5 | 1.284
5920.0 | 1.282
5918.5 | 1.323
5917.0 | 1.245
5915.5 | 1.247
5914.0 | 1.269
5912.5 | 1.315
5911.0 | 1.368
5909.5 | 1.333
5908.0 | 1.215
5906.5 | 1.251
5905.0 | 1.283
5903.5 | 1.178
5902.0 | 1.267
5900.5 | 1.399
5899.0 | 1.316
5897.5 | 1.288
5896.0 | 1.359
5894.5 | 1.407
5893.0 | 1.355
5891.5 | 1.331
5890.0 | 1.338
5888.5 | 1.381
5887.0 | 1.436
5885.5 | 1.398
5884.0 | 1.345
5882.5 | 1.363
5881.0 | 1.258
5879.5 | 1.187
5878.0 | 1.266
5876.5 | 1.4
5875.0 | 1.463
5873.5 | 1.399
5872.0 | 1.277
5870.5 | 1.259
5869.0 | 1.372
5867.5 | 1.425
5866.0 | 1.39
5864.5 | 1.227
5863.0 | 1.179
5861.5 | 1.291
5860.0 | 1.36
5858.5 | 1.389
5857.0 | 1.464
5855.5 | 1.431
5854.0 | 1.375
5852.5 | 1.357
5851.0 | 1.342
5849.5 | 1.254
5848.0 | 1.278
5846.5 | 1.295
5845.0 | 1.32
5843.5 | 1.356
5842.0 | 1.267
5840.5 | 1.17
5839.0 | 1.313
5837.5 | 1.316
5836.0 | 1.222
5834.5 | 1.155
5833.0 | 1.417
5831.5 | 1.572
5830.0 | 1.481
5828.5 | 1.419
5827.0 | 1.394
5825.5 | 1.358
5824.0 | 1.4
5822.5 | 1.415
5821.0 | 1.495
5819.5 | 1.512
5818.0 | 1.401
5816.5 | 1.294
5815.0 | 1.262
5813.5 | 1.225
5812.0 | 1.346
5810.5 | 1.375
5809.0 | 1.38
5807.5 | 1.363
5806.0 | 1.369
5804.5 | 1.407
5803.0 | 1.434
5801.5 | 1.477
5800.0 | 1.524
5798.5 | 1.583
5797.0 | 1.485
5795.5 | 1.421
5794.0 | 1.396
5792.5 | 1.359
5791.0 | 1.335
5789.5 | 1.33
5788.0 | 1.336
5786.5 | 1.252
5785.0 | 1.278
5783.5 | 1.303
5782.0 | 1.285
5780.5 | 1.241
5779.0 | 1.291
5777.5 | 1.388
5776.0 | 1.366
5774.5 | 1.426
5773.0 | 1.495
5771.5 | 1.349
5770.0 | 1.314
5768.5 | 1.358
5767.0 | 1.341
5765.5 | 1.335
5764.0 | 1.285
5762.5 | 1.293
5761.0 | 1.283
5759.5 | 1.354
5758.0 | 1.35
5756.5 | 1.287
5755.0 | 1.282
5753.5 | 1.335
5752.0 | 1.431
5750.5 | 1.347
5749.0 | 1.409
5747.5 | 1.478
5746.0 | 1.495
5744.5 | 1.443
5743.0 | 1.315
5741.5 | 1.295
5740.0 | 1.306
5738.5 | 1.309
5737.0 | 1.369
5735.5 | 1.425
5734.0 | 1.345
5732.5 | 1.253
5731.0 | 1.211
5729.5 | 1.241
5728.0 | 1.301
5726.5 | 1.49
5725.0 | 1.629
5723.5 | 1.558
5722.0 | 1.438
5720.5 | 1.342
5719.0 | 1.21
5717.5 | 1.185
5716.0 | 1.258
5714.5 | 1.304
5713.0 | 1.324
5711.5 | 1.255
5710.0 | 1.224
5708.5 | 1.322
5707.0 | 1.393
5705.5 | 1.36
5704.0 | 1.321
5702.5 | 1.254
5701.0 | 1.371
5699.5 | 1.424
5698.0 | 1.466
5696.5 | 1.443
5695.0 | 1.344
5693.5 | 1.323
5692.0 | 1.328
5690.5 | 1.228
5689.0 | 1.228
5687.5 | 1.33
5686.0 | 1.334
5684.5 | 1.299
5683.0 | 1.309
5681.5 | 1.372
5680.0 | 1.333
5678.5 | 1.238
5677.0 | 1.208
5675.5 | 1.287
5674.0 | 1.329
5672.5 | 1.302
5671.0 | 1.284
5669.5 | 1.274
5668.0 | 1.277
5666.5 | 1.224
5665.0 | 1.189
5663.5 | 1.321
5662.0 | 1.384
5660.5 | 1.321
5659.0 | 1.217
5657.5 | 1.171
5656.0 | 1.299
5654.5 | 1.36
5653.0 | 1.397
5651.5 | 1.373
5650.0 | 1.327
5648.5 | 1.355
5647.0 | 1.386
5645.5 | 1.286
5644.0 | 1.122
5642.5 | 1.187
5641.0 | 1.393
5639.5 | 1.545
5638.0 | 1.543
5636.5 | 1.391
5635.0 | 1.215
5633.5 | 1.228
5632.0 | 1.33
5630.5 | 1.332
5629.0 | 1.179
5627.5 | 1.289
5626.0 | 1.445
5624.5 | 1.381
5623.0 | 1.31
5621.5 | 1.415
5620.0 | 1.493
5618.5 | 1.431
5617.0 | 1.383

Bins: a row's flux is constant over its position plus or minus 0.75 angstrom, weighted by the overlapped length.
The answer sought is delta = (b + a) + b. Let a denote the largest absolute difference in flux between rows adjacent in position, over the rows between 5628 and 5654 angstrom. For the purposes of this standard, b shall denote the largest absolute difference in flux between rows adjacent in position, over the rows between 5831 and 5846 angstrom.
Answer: 0.73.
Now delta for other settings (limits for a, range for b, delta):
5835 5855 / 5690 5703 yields 0.38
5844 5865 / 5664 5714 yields 0.35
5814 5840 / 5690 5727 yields 0.54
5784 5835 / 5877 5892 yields 0.47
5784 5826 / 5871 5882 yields 0.39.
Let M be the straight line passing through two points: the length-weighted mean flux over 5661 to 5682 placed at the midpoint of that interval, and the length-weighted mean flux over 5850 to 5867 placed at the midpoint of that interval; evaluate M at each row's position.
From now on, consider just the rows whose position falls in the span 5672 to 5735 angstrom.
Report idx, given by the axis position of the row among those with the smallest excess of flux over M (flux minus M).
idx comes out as 5717.5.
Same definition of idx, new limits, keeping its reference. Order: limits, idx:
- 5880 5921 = 5903.5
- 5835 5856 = 5840.5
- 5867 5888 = 5879.5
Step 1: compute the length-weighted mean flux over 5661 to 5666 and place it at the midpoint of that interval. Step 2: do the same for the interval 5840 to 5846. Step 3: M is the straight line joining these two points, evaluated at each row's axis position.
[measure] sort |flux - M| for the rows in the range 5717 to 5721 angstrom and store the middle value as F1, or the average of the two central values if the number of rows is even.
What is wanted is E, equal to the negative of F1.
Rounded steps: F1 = 0.08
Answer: -0.082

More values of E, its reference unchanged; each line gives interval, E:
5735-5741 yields -0.049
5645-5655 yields -0.064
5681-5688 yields -0.036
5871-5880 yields -0.106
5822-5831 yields -0.123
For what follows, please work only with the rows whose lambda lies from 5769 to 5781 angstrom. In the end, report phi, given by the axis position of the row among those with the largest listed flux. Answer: 5773.0 angstrom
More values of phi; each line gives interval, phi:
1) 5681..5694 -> 5681.5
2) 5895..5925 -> 5900.5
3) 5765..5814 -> 5798.5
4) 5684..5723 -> 5698.0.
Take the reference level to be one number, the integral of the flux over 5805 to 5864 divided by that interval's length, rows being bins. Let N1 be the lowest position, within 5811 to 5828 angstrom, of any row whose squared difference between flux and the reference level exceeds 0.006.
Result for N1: 5813.5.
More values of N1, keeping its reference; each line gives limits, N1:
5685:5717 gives 5689.0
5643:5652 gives 5644.0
